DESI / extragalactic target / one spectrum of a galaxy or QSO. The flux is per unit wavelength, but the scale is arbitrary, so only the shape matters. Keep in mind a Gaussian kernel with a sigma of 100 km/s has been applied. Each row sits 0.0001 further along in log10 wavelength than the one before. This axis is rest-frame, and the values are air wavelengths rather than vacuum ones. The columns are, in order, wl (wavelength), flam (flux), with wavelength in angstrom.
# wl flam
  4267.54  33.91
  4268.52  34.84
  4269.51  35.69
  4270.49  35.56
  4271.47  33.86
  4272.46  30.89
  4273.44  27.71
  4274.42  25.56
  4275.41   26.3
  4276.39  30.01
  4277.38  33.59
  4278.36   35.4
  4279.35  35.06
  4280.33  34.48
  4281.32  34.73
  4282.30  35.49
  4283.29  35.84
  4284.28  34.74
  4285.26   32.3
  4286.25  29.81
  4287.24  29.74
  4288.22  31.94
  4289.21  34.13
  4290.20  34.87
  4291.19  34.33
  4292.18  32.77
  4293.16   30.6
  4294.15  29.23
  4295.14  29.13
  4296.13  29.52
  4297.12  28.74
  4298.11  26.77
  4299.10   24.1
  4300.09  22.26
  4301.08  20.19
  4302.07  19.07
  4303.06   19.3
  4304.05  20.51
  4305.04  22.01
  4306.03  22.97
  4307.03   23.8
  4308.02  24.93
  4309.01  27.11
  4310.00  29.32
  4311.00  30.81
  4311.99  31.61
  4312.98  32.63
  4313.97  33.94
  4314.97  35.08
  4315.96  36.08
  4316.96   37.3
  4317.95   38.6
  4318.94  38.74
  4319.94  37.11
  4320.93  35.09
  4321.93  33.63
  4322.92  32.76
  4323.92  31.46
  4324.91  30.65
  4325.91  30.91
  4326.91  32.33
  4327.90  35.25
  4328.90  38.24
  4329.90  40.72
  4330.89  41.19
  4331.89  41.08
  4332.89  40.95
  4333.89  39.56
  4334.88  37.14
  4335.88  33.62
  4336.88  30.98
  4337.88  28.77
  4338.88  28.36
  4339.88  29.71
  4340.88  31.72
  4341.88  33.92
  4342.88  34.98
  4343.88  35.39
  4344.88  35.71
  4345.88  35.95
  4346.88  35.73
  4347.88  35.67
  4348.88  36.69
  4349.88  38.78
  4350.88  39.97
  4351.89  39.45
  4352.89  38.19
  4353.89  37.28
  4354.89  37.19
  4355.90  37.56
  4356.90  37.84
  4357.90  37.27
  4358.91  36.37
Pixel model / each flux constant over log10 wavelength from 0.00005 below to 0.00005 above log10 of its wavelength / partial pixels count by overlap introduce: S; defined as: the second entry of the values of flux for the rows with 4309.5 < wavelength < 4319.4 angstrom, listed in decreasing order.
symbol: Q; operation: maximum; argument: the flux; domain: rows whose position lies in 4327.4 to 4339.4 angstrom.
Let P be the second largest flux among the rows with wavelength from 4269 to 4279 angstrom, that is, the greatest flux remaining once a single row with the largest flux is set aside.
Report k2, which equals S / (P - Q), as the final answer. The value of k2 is -7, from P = 35.56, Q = 41.19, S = 38.6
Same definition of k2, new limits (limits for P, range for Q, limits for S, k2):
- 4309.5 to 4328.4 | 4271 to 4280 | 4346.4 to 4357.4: 12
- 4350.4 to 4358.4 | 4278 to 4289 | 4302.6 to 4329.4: 11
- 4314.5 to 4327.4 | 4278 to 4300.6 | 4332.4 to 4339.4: 14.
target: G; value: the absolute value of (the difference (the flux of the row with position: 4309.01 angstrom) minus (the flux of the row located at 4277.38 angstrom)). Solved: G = 6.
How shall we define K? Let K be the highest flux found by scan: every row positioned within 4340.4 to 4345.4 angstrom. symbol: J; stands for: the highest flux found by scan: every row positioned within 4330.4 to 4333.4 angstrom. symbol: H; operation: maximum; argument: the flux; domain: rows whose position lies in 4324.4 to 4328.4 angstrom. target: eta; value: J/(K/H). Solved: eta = 41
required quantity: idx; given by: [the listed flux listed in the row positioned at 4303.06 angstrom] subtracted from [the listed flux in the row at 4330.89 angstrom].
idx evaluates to 22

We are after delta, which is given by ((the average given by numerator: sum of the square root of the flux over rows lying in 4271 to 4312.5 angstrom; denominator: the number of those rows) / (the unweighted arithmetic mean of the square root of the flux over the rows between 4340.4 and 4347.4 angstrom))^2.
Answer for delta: 0.83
